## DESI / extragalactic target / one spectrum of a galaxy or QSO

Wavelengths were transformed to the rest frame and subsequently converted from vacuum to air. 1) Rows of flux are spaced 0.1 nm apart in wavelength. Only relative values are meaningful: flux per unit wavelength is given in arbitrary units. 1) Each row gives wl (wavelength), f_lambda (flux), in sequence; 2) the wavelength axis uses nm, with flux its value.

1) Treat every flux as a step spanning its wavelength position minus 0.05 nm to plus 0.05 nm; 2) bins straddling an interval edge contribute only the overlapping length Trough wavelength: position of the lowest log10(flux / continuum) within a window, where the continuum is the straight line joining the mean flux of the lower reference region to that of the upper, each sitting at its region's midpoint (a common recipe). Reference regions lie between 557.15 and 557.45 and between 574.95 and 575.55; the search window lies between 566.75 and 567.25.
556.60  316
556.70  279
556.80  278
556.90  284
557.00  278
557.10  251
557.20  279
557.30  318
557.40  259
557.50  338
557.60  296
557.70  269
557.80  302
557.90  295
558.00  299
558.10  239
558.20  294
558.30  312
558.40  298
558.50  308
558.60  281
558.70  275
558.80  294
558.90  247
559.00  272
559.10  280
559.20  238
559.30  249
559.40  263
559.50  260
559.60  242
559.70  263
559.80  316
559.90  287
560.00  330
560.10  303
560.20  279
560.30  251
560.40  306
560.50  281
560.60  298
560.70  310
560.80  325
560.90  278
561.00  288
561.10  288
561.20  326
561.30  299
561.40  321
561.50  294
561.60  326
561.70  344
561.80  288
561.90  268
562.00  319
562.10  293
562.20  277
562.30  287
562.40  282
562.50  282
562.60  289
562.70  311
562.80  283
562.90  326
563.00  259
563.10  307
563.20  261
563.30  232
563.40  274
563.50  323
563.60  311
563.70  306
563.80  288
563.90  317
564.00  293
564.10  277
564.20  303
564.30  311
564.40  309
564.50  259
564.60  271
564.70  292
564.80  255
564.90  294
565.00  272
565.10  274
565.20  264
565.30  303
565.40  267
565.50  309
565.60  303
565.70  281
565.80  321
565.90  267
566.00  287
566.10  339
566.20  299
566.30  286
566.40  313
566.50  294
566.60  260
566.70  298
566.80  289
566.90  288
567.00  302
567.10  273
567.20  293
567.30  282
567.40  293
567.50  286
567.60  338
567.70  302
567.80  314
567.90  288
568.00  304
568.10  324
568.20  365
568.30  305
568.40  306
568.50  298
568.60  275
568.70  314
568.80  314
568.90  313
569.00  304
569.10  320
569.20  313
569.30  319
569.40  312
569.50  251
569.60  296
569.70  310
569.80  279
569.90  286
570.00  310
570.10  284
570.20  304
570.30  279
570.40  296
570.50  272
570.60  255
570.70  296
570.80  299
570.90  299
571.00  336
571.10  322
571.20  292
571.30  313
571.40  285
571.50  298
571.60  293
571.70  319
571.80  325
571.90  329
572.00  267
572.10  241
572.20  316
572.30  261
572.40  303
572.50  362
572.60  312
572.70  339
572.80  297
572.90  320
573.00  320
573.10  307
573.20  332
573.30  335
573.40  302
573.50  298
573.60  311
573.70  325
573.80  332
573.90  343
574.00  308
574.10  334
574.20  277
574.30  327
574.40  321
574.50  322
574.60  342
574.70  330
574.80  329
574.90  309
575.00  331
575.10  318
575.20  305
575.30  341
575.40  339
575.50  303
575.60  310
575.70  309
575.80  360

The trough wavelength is 567.10 nm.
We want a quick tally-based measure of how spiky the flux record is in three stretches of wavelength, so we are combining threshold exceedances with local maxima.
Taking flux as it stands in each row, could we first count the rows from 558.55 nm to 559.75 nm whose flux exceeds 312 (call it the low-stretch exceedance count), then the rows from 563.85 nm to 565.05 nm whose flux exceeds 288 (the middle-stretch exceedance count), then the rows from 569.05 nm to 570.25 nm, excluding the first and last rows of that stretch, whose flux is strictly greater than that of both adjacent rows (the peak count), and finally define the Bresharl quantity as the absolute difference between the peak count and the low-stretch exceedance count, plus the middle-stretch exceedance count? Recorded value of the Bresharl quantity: 10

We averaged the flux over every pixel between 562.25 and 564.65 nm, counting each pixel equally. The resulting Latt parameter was 290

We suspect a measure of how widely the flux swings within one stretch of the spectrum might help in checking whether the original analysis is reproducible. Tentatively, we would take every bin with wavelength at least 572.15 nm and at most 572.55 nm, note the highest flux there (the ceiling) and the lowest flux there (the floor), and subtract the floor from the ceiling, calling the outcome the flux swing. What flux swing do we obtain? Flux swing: 101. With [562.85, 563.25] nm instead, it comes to 67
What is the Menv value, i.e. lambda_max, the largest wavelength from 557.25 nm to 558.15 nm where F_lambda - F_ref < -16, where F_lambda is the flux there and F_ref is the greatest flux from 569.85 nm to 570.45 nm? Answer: 558.10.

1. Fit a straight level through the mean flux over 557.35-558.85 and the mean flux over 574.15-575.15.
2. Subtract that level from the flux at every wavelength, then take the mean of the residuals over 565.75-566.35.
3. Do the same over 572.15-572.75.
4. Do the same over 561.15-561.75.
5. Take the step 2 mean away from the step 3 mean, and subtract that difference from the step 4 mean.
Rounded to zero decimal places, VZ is 18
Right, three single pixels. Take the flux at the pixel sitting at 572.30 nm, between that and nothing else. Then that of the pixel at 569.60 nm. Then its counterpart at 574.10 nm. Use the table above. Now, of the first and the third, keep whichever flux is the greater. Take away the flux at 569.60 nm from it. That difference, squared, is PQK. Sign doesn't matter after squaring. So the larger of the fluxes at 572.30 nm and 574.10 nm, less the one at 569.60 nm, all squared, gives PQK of 1444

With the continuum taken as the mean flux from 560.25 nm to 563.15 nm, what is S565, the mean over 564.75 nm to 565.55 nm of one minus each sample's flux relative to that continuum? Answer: 0.06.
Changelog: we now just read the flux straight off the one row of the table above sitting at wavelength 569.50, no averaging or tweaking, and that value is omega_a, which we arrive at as 251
